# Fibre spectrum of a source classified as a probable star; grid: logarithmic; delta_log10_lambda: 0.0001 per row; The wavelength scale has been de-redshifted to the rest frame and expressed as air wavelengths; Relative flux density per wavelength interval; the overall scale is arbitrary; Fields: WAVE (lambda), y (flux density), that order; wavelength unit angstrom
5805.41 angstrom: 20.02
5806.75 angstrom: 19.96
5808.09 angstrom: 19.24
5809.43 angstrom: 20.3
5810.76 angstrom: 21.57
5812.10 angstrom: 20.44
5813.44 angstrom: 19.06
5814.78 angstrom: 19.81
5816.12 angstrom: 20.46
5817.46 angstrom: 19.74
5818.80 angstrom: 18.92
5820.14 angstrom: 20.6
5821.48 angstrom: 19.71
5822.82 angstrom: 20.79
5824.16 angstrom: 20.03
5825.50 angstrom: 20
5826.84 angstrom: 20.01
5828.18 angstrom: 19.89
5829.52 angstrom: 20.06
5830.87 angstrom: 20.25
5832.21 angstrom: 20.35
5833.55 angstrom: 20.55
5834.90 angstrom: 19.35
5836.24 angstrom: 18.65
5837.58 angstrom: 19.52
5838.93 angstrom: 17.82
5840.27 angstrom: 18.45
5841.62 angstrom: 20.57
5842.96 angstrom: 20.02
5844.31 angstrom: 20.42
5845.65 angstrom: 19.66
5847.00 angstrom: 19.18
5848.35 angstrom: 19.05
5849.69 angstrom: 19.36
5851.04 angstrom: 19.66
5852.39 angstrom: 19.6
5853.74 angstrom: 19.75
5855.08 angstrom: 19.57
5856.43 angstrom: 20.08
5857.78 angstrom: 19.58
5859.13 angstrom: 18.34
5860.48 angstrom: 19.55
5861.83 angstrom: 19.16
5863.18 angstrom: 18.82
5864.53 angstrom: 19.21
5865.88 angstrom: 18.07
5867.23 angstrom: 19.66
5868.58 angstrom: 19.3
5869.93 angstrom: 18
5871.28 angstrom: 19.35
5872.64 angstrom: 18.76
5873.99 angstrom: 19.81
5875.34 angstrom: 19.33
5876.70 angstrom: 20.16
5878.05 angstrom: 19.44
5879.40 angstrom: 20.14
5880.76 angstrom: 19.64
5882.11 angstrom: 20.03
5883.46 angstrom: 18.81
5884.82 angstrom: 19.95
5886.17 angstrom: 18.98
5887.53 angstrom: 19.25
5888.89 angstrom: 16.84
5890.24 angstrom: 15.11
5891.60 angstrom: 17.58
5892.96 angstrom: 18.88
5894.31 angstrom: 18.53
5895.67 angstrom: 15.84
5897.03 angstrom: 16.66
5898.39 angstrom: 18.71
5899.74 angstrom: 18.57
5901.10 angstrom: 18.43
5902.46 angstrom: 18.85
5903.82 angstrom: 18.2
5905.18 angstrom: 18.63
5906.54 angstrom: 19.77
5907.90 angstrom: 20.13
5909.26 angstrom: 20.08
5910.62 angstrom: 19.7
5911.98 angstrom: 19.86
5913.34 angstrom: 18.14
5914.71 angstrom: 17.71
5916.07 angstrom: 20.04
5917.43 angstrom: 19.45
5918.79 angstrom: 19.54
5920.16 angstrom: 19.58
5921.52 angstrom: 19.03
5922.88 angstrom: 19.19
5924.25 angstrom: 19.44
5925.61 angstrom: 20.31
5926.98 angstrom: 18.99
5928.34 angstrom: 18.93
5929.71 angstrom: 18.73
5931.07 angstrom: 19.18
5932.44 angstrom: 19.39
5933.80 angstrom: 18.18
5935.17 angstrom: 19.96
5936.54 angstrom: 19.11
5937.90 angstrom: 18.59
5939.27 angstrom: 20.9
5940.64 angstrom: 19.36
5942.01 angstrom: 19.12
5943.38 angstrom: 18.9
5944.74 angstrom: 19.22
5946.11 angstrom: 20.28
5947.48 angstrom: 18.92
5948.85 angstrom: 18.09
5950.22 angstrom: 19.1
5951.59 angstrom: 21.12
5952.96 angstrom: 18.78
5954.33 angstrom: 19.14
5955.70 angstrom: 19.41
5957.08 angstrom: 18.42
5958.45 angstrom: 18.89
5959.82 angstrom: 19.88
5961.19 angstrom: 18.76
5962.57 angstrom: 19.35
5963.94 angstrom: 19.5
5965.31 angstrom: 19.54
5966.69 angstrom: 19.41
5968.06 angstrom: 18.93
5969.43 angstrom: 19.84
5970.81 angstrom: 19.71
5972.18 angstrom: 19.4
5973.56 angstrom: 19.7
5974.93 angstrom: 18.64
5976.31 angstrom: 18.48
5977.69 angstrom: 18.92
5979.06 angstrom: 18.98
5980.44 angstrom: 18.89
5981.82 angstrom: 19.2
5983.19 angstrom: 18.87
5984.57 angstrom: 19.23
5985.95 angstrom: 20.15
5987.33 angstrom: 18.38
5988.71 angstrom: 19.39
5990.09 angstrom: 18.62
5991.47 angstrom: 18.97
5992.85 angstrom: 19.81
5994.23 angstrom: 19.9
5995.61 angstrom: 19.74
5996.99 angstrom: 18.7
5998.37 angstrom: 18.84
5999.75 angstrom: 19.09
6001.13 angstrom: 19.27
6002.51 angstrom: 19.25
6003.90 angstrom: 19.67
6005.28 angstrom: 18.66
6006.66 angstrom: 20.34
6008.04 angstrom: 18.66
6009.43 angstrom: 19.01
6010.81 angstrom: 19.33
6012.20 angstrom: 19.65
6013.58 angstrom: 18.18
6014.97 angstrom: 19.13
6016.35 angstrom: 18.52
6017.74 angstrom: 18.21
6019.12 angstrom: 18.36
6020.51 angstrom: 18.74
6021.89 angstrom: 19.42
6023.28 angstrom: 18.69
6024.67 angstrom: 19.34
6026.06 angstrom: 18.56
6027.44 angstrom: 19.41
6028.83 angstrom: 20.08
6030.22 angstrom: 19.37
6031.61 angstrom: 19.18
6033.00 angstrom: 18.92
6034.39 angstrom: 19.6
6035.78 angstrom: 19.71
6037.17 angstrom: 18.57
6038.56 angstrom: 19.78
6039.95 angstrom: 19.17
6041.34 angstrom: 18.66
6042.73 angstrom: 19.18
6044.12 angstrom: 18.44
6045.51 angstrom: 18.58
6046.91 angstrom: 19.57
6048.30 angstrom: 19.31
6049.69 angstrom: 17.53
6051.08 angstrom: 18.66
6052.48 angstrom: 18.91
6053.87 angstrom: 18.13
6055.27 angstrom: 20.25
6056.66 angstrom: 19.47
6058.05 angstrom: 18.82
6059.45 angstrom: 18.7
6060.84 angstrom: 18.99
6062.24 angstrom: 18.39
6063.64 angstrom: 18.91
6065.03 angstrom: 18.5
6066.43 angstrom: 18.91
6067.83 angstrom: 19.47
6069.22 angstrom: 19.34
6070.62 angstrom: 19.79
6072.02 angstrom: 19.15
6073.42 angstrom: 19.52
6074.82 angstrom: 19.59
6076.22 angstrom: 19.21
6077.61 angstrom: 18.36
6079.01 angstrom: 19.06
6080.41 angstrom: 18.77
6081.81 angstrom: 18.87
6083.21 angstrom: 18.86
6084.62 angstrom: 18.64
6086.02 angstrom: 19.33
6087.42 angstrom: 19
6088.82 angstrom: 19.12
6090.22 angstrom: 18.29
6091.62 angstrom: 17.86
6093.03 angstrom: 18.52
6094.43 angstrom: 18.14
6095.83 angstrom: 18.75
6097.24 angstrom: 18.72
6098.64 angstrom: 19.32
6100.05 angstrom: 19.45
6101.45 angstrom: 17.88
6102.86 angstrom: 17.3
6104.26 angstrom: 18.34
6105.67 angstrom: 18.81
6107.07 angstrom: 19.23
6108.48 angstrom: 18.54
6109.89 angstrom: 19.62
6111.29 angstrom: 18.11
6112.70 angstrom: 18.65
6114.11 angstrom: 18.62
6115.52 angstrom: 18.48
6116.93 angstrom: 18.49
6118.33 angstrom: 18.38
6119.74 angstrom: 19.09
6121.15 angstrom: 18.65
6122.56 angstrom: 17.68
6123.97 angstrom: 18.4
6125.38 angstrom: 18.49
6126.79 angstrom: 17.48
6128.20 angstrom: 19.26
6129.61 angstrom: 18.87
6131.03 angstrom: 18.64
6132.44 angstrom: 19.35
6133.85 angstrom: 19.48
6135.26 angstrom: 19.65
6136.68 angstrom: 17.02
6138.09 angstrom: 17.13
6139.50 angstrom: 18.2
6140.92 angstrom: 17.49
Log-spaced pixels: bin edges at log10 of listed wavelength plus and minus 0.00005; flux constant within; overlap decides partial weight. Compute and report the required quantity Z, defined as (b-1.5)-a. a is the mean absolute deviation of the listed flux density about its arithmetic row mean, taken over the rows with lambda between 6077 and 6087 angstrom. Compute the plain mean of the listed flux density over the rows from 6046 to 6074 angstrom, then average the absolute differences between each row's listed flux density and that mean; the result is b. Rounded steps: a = 0.22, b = 0.47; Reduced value -1.24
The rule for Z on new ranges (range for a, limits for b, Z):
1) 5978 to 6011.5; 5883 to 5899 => -0.63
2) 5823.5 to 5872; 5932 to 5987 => -1.57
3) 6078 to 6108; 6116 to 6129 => -1.52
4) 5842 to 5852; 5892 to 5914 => -1.05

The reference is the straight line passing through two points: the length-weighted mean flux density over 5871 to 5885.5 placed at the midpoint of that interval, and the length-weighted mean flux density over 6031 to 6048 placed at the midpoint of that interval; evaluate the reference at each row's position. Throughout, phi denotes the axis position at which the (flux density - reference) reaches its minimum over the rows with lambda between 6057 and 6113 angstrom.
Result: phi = 6102.86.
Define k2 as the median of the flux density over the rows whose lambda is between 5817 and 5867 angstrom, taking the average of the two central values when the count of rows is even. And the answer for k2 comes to 19.7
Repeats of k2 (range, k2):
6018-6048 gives 19.2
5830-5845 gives 20.0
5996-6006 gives 19.1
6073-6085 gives 18.9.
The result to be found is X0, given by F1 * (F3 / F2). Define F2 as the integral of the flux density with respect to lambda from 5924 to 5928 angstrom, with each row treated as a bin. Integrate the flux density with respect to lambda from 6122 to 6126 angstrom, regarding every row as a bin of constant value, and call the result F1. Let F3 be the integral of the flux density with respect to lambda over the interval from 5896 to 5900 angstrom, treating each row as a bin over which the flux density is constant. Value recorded 66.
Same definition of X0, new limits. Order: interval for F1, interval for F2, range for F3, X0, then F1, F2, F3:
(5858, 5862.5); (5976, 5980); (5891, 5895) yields 84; 86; 75.3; 73.4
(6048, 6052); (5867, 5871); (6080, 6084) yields 73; 74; 75.9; 75.2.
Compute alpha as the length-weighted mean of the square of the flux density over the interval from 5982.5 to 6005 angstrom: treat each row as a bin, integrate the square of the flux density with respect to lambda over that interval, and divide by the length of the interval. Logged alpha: 370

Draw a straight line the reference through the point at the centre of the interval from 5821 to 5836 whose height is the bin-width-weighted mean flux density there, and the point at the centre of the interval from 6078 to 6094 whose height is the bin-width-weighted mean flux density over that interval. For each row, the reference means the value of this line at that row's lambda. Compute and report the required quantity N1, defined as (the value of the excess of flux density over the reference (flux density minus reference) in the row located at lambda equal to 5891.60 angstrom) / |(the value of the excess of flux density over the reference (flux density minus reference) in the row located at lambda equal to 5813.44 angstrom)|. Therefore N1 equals -2.0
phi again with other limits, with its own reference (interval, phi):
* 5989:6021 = 6013.58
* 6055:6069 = 6062.24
